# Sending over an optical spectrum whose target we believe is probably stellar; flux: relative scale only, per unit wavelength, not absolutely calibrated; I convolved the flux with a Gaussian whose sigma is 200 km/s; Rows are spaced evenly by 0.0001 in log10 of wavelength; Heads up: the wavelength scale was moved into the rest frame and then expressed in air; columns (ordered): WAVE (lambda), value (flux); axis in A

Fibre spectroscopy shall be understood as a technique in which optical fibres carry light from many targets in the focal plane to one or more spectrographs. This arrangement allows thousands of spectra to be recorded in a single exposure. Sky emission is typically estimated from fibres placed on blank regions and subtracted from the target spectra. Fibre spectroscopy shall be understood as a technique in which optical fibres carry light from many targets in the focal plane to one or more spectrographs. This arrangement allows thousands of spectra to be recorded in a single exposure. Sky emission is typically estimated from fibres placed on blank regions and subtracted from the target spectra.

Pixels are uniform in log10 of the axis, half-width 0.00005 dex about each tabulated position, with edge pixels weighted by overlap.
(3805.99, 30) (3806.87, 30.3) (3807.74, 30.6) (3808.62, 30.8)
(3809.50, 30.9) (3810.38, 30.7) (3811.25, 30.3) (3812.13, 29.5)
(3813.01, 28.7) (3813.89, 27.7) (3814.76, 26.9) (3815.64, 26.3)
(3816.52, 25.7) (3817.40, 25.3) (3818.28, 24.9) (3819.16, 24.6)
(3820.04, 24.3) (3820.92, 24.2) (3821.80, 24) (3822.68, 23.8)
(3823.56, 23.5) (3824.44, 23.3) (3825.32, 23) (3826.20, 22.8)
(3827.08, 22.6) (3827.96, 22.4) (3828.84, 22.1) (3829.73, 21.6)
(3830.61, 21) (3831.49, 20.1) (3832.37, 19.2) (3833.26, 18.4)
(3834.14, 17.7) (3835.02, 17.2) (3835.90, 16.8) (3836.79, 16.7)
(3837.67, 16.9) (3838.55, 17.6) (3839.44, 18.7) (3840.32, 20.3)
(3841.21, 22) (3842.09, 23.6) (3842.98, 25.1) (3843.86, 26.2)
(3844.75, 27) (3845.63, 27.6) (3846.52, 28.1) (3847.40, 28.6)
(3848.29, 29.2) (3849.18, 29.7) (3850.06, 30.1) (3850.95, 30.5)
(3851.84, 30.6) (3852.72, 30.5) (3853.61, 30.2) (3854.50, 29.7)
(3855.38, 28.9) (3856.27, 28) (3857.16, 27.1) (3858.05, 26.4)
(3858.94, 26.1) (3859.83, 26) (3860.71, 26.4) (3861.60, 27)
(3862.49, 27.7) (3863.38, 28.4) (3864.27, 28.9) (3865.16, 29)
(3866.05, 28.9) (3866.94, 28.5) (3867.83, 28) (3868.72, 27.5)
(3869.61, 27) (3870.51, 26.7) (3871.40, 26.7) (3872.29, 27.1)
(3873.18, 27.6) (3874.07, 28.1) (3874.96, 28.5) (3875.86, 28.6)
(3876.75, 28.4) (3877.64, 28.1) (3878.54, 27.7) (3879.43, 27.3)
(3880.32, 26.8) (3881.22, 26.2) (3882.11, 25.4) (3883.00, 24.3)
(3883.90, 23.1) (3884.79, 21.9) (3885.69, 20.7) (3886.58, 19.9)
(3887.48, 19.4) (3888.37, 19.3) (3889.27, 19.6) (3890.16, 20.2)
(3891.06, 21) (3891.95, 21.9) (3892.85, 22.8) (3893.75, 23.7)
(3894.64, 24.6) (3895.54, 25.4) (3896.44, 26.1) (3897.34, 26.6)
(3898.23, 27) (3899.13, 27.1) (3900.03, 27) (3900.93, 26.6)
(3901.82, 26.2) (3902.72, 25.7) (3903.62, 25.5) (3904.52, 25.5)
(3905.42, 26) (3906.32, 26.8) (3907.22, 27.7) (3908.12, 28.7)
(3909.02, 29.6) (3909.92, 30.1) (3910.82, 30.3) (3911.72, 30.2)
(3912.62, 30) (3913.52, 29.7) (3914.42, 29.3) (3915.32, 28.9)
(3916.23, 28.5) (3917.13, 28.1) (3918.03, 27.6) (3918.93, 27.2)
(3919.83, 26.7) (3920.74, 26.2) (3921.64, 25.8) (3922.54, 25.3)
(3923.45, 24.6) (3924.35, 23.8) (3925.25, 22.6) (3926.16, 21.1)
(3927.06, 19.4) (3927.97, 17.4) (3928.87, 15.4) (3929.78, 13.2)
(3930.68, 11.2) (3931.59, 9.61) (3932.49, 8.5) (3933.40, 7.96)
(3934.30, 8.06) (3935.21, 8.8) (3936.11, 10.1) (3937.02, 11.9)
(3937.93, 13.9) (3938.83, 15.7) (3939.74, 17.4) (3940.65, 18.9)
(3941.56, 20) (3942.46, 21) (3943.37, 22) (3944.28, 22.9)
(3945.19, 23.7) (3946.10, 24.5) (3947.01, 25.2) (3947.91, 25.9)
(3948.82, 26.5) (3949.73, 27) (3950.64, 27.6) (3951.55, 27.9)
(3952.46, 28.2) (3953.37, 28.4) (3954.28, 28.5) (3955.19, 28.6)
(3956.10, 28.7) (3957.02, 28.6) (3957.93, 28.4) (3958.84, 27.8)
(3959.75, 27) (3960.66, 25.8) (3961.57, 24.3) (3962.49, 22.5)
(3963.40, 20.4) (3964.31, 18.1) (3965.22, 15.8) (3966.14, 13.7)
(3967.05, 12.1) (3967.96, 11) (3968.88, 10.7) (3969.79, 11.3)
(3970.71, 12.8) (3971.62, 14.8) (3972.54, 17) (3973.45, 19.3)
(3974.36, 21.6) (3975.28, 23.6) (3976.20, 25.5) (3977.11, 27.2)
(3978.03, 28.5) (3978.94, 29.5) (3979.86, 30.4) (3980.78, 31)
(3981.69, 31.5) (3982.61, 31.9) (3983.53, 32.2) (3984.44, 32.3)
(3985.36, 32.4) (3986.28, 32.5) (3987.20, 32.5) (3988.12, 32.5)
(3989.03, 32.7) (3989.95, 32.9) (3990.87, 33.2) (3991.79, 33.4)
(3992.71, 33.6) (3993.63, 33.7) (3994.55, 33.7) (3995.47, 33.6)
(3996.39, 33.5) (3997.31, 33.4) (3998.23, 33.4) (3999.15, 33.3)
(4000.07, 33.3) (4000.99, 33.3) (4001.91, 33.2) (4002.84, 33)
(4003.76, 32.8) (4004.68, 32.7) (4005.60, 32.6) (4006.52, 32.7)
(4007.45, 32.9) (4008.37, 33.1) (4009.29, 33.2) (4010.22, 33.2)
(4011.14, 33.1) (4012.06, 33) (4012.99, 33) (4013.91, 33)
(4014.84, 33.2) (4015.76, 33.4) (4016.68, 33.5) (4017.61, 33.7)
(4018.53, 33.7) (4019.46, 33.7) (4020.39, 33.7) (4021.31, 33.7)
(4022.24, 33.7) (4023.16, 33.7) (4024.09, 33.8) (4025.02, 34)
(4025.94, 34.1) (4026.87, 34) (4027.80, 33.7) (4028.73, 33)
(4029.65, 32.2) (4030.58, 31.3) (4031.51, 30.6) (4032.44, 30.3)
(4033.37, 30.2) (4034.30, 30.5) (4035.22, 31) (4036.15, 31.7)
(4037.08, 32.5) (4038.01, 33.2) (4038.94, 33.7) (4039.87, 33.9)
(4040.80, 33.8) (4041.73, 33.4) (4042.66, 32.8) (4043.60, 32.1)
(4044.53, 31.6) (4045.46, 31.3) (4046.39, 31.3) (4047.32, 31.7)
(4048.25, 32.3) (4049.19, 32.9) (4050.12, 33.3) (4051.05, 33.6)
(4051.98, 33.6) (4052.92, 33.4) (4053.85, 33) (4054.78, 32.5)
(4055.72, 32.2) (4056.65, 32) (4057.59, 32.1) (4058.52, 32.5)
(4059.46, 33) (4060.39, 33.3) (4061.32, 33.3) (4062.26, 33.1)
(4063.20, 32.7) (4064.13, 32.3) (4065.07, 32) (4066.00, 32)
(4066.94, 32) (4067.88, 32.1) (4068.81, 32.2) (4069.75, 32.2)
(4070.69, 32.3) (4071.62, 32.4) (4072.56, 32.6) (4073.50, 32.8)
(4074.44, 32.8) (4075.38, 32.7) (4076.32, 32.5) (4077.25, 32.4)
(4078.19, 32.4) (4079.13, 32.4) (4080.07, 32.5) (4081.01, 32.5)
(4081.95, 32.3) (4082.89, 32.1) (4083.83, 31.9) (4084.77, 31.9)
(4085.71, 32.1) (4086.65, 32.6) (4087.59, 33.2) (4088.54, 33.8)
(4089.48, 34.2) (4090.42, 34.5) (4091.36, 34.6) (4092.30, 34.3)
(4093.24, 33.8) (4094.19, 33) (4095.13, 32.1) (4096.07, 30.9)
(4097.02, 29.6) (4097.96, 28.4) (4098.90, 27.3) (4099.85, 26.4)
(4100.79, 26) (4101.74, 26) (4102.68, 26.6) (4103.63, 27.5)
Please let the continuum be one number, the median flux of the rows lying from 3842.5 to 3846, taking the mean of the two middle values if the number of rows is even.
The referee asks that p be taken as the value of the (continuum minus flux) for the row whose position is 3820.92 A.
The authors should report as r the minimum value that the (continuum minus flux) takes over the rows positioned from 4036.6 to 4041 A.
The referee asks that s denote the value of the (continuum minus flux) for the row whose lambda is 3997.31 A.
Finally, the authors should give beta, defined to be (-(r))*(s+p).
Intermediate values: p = 2.4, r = -7.3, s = -6.8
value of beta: -32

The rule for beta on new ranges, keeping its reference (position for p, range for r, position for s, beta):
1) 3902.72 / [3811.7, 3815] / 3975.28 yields 11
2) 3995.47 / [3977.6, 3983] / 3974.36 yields -11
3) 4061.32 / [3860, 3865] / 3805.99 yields -23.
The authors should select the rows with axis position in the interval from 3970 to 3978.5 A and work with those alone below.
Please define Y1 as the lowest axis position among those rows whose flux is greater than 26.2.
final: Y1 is 3977.11 A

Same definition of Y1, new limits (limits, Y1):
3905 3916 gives 3906.32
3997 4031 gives 3997.31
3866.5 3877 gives 3866.94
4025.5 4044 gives 4025.94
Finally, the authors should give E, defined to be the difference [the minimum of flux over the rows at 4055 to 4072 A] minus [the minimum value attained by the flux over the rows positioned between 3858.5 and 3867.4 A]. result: 6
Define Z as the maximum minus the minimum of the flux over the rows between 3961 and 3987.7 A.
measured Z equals 22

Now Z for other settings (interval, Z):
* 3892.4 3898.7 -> 4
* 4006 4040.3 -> 4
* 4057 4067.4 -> 1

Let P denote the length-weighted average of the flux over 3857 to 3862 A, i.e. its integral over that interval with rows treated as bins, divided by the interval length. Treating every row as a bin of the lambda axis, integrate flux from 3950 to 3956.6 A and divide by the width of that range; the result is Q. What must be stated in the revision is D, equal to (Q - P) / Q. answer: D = 0.06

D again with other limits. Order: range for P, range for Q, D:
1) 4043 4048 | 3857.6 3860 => -0.21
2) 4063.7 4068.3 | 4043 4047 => -0.01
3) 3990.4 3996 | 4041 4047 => -0.04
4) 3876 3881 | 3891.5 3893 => -0.24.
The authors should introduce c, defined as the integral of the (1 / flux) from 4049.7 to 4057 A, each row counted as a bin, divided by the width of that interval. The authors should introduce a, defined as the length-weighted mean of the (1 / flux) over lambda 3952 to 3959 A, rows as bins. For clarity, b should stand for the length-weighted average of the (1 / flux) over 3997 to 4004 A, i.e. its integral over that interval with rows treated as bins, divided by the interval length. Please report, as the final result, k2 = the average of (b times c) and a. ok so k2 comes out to 0.018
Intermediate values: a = 0.035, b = 0.0301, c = 0.0304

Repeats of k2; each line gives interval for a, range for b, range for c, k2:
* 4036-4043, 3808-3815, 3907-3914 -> 0.016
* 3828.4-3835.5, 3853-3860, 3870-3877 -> 0.026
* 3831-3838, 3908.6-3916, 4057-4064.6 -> 0.029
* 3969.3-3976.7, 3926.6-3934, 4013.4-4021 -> 0.031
